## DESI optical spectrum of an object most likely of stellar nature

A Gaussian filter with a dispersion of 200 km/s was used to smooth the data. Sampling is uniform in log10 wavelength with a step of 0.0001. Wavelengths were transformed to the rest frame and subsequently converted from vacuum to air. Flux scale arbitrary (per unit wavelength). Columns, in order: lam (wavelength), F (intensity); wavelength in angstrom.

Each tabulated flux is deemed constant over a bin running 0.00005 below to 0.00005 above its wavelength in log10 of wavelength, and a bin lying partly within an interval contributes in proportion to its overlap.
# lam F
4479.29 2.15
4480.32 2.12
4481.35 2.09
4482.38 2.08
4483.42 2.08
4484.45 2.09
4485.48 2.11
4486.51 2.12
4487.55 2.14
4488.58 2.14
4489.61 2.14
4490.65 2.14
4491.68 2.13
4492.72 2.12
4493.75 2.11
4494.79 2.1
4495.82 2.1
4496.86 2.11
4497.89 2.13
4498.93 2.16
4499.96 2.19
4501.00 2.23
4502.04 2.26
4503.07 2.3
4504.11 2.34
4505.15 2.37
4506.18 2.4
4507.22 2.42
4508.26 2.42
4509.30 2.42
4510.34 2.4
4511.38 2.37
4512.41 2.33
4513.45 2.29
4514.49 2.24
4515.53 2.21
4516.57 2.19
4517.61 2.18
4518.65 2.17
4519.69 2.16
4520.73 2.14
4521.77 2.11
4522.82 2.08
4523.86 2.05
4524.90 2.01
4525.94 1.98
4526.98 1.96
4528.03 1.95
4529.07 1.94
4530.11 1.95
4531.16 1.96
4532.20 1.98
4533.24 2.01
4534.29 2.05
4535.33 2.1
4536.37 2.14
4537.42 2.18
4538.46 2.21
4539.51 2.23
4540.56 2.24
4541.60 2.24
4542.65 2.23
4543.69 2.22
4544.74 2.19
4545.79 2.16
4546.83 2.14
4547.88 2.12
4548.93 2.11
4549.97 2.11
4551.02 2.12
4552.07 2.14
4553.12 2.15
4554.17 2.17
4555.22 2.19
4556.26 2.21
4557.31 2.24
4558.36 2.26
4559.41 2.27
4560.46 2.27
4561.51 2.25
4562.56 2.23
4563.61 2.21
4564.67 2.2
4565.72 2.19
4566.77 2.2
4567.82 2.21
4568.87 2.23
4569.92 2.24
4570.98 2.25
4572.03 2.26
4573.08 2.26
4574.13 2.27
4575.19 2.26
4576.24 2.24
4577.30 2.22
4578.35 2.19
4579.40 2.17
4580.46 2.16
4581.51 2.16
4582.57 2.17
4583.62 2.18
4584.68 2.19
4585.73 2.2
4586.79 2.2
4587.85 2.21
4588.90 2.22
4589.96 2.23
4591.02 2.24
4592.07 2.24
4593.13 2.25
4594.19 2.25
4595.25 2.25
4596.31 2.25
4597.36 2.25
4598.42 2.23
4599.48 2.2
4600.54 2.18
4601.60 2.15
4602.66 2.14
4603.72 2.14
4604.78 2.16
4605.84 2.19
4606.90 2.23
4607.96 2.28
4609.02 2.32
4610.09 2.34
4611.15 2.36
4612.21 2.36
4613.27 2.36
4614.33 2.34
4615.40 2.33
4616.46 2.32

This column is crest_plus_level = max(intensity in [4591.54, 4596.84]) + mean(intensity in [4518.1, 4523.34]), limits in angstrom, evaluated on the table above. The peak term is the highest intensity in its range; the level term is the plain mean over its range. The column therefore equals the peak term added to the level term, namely 4.38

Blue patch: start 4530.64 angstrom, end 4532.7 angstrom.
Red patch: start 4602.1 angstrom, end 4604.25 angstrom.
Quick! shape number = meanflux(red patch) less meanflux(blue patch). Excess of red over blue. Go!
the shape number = 0.17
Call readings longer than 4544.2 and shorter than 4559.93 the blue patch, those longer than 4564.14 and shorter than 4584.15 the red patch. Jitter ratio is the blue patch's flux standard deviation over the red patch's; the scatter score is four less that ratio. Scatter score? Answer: 2.6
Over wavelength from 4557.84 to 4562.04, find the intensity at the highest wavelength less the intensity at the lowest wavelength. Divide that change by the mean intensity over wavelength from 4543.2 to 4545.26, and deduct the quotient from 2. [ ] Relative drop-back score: 2.00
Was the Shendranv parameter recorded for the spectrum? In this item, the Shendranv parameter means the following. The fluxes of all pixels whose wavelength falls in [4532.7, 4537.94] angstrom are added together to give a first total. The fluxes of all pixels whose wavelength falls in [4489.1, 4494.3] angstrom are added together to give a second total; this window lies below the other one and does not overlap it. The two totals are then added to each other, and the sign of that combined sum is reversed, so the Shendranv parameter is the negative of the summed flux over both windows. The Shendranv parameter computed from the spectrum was -21.1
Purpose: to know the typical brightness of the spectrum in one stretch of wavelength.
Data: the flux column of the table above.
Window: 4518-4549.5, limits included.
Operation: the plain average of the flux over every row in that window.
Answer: 2.10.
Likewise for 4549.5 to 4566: 2.20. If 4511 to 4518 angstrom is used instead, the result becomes 2.26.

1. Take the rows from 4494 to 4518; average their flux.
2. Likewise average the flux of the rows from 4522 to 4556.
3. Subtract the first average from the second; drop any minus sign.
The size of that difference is 0.16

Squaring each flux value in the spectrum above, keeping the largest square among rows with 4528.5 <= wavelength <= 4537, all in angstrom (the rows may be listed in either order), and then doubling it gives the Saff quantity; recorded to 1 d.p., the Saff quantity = 9.2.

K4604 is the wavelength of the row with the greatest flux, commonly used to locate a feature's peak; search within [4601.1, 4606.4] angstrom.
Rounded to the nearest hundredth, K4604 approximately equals 4605.84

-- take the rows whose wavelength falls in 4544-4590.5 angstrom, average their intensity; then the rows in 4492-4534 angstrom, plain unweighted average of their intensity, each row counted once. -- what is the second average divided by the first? 0.99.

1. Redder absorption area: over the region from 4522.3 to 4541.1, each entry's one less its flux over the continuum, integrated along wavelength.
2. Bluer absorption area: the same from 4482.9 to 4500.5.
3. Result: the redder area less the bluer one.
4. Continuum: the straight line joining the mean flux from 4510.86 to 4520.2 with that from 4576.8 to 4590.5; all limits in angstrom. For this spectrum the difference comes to 0.4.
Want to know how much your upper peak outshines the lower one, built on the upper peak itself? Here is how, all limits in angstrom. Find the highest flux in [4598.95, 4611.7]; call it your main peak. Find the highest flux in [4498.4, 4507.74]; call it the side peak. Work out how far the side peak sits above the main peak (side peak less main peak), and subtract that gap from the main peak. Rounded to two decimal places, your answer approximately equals 2.30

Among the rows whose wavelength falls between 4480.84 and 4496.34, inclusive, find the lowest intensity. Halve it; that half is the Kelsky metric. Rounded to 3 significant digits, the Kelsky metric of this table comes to 1.04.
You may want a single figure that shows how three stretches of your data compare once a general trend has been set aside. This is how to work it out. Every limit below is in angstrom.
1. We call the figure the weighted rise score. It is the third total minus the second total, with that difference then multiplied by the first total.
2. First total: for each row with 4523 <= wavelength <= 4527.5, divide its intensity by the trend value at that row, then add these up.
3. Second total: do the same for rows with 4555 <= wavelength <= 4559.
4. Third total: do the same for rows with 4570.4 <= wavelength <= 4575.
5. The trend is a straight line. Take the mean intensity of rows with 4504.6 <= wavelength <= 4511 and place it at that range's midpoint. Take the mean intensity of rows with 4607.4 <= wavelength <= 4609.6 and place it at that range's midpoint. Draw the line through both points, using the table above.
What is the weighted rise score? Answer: 0.29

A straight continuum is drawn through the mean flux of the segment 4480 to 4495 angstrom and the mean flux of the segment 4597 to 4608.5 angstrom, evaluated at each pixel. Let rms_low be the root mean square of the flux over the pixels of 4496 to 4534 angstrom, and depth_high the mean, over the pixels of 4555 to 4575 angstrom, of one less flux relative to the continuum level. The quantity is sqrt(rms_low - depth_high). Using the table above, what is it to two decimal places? 1.49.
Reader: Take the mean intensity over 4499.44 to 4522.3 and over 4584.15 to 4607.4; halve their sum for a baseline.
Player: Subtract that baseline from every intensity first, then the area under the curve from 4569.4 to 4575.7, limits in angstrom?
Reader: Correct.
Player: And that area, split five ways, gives 0.016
